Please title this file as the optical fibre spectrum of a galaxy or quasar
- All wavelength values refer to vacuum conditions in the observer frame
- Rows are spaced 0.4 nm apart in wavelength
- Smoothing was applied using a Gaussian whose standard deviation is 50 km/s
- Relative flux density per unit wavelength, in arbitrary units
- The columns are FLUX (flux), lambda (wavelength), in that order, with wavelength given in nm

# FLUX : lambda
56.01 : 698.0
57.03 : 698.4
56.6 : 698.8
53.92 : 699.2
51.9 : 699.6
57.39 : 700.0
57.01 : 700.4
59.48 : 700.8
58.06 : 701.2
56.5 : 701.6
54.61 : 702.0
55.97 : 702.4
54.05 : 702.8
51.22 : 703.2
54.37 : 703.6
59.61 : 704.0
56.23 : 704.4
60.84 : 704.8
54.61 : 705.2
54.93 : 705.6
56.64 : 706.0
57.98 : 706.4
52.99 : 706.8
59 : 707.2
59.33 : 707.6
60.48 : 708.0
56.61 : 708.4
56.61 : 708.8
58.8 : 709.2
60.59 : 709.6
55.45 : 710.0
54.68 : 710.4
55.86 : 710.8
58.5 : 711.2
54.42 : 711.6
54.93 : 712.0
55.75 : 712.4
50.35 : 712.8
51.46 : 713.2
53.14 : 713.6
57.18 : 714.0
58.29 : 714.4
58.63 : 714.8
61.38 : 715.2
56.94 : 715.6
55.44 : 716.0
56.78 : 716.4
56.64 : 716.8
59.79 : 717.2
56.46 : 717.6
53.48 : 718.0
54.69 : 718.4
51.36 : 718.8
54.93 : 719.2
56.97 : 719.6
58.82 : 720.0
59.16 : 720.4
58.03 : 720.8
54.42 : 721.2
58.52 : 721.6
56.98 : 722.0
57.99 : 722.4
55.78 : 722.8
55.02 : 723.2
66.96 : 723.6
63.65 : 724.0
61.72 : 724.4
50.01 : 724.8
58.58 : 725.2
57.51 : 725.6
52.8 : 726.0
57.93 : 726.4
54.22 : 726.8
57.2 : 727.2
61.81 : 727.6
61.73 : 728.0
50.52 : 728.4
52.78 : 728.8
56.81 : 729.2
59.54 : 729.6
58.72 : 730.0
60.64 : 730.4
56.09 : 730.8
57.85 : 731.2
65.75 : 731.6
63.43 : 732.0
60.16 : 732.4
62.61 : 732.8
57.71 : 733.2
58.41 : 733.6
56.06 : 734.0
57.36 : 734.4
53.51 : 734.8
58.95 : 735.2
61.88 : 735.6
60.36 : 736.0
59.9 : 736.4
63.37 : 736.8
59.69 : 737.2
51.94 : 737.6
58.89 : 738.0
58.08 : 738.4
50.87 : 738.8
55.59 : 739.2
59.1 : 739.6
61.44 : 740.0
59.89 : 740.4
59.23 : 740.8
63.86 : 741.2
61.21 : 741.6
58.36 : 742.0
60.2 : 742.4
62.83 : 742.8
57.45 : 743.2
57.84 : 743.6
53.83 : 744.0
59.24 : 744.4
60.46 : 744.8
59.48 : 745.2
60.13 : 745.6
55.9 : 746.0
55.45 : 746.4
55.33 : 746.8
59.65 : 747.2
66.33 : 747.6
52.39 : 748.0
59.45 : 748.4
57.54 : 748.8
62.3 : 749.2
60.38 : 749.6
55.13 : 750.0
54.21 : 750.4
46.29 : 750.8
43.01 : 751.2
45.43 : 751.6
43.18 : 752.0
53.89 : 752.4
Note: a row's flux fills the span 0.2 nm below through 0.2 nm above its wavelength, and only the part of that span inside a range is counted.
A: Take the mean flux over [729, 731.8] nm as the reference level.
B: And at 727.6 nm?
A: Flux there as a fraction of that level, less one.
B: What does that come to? 0.04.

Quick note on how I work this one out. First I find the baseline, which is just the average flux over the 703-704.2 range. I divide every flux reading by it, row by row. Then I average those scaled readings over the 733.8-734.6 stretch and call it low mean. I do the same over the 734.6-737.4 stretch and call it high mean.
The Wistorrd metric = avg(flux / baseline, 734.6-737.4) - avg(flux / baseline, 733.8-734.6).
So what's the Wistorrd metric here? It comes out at 0.05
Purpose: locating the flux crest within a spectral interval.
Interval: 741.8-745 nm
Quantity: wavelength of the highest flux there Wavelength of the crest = 742.8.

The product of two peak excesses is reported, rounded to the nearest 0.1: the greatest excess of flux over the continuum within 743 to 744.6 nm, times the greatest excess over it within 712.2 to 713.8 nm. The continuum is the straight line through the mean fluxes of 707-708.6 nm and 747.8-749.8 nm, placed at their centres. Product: -2.4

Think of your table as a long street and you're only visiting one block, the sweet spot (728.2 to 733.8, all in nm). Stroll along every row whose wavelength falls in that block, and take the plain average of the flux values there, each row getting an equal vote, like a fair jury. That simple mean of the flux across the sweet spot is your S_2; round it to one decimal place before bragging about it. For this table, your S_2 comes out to 58.6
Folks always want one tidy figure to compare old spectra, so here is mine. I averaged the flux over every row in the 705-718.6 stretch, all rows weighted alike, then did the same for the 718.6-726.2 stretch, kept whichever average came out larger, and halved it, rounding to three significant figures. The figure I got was 28.7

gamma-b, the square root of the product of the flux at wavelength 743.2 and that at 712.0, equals 56.2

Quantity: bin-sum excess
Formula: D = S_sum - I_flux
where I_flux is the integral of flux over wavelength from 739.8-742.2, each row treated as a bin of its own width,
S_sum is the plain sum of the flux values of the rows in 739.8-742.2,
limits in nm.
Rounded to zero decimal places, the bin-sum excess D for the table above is 218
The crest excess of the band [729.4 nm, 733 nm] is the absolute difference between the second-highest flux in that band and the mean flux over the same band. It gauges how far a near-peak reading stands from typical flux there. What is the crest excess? 2.9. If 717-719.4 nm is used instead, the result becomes 1.3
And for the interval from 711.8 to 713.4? 1.8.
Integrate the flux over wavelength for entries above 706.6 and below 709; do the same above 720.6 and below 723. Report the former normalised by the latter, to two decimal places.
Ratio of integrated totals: 1.01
